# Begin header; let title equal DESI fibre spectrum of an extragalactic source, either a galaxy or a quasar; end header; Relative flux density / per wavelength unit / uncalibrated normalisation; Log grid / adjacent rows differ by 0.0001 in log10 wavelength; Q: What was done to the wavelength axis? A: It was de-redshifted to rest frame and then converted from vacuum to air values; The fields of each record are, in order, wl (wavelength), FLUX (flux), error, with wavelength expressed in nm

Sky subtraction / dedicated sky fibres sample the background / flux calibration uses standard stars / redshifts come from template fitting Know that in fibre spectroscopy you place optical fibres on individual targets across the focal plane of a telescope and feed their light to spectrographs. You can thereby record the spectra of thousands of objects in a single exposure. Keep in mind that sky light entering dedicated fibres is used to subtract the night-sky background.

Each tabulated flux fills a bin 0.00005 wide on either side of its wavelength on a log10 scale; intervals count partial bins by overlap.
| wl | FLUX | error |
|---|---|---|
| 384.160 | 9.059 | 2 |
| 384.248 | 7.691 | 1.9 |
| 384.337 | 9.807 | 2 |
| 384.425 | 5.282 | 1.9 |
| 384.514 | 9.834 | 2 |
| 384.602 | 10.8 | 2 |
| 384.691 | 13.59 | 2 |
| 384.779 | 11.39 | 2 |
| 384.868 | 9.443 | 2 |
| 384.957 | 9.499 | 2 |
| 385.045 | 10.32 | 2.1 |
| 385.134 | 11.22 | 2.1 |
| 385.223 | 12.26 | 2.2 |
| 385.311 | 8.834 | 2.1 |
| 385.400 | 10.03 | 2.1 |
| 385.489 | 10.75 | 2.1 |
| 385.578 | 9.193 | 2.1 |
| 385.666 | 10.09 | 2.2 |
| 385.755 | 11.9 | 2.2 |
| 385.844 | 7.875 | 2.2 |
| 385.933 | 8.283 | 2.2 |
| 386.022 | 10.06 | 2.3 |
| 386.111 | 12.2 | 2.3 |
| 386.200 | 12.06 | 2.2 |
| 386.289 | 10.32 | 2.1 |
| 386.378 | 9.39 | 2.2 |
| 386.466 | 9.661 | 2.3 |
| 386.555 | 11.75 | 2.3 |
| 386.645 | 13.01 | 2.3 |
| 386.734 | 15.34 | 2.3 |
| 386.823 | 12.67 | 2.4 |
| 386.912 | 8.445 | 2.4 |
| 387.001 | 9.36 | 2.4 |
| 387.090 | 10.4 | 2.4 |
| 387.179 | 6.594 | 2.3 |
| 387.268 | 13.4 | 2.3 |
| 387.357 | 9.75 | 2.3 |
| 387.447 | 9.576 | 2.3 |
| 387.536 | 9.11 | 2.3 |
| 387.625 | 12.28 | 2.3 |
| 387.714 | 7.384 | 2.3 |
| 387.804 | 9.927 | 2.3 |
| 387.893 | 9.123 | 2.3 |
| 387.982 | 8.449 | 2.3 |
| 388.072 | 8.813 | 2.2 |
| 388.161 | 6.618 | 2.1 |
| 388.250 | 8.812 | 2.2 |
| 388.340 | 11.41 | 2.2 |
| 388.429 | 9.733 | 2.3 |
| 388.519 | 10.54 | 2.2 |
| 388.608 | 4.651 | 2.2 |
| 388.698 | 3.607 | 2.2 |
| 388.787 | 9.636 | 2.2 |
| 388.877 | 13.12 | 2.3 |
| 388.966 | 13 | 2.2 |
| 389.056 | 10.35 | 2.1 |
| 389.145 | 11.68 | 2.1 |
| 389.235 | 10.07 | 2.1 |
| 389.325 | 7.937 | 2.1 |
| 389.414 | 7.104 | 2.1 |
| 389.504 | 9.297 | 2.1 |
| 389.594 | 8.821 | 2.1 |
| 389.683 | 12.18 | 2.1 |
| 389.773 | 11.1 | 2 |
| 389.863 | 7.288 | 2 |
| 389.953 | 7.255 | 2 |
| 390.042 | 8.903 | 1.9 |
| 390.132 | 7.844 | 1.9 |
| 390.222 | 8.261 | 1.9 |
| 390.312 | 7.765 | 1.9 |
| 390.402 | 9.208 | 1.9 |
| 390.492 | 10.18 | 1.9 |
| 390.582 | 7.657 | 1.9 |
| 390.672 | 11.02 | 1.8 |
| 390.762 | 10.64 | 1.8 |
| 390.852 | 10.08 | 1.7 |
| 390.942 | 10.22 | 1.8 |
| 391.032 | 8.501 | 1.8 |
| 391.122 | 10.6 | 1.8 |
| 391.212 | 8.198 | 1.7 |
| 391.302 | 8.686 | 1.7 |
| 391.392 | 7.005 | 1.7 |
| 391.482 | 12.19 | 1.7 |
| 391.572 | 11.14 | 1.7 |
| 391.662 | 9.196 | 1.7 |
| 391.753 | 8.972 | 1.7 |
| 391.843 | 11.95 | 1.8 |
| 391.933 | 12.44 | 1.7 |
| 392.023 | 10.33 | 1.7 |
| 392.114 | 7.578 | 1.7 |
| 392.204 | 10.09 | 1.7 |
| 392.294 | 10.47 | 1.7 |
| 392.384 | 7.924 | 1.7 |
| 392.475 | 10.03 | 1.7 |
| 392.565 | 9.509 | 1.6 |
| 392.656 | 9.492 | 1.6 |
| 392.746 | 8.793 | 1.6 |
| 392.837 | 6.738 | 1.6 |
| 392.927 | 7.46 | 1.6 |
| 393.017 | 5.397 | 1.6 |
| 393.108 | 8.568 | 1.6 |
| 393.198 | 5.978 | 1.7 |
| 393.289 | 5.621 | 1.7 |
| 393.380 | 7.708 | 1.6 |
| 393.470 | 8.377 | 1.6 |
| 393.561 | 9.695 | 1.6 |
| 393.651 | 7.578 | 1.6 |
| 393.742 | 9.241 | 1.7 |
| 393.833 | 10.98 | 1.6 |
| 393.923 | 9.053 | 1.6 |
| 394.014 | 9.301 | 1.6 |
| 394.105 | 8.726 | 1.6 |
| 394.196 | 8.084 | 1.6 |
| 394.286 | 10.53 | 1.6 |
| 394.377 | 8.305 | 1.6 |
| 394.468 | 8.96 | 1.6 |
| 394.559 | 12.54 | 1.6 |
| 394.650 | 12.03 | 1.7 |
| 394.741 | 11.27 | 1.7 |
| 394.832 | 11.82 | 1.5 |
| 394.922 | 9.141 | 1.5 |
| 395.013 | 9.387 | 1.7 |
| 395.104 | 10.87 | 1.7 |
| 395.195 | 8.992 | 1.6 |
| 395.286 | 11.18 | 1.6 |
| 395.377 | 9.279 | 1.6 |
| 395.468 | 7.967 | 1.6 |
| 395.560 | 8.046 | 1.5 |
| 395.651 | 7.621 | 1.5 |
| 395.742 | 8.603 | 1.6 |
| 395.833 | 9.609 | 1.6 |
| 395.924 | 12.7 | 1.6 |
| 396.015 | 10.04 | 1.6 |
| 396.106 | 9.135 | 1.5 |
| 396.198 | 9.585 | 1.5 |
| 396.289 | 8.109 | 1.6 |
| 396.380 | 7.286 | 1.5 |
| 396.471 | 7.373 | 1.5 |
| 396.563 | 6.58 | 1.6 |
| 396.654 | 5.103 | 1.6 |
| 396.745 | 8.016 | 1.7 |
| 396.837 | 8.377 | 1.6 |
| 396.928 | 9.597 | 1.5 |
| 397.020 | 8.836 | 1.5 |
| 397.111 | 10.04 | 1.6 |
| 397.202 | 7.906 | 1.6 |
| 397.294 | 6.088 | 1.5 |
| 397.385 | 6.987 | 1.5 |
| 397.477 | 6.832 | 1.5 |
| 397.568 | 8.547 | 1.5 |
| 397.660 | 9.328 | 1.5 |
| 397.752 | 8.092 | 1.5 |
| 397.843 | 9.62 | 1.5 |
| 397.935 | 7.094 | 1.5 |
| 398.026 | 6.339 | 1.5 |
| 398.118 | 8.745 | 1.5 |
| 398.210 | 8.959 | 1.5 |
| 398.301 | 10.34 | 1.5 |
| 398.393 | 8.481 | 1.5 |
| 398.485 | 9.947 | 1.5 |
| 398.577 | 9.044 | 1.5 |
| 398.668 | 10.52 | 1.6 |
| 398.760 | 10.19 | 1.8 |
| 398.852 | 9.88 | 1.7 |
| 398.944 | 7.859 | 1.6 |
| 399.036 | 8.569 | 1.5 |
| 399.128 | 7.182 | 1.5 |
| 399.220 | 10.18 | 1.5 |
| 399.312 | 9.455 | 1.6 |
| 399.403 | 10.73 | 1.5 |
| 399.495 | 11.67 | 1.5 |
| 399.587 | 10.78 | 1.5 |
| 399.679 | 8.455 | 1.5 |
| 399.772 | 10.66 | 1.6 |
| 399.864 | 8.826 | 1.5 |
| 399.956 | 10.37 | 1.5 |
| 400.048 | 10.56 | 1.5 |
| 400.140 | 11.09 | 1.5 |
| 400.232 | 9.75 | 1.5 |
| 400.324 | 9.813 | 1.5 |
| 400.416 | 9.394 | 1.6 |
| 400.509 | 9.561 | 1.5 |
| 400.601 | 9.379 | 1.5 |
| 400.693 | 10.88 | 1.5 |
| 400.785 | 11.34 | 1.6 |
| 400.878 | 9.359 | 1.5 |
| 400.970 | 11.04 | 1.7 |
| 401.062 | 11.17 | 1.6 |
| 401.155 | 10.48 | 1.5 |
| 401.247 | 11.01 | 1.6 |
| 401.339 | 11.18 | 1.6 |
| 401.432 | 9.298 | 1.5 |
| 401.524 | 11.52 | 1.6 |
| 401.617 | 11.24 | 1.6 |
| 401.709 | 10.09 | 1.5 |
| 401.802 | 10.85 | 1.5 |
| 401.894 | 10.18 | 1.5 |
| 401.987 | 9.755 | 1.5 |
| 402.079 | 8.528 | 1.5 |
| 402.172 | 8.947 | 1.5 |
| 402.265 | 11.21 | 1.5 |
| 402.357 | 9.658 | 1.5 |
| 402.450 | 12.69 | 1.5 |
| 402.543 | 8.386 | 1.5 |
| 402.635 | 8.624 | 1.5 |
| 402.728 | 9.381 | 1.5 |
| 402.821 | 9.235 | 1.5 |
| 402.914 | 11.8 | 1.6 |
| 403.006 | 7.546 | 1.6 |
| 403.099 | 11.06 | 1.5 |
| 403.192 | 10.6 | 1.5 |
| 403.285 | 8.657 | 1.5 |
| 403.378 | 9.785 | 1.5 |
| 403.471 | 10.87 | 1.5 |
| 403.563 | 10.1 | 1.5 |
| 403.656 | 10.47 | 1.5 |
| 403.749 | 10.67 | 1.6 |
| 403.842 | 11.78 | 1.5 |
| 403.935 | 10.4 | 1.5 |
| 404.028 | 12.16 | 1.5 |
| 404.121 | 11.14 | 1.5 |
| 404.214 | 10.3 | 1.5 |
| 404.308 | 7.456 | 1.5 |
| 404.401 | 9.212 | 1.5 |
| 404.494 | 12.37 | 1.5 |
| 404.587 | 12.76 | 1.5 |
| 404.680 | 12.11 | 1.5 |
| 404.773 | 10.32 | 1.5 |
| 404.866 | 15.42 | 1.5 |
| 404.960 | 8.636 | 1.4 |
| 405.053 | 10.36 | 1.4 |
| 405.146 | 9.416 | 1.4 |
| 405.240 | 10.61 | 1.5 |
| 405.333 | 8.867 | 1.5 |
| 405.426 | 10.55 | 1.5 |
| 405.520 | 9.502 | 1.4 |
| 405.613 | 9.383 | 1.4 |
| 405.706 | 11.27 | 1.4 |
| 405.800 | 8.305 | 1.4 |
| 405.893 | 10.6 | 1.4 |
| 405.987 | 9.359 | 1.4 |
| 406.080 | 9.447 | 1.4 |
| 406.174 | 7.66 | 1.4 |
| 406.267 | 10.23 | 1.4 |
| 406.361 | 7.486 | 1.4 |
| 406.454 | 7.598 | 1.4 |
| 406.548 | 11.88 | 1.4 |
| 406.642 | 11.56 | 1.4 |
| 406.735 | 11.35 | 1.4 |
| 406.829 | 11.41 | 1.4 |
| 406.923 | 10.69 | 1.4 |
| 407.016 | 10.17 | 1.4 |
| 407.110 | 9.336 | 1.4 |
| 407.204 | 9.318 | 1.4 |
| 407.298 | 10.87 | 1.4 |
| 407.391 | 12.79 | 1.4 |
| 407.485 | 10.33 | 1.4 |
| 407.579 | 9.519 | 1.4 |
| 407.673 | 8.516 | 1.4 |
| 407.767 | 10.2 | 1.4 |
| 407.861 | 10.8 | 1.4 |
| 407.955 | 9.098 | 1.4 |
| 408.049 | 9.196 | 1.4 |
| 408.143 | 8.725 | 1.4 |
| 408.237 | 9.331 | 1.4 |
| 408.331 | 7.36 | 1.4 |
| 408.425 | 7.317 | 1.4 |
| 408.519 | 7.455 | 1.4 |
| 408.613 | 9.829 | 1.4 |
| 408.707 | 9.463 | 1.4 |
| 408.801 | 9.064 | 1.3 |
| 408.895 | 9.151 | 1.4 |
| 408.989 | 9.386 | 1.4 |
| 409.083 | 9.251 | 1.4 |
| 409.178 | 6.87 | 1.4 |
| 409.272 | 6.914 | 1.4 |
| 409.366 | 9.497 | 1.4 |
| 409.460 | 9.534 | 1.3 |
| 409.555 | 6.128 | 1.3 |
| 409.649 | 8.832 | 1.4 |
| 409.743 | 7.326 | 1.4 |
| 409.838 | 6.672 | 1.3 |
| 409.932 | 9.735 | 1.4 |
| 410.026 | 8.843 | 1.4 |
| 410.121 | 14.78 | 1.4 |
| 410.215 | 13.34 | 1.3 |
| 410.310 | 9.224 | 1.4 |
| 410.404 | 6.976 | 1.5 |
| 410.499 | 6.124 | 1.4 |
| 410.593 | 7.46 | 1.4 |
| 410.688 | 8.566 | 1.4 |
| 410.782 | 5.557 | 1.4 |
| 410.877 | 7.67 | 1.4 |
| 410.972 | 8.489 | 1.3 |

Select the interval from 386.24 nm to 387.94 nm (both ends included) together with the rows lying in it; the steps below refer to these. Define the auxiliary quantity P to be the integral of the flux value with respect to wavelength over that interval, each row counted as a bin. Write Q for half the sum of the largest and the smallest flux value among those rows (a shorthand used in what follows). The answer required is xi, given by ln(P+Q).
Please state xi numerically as 3.35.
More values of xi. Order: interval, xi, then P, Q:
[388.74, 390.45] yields 3.27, 16.3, 10.1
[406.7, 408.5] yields 3.32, 17.6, 10.1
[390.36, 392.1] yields 3.29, 17.2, 9.7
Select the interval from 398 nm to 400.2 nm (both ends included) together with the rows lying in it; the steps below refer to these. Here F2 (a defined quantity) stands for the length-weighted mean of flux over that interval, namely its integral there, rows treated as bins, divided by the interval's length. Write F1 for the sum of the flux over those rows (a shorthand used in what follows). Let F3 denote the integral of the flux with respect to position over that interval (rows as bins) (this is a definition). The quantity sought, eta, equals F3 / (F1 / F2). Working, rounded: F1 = 229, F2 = 9.6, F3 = 21.0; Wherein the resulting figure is 0.88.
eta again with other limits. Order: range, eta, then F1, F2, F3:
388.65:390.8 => 0.83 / 224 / 9.3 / 20.0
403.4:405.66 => 1.00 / 255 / 10.6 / 24.0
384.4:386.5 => 0.90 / 244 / 10.2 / 21.5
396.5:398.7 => 0.76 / 199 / 8.3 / 18.2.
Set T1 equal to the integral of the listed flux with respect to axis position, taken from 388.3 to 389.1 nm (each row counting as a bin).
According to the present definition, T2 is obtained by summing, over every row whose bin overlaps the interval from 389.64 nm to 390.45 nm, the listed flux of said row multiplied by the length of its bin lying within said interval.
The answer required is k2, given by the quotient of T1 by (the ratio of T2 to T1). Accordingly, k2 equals 8.1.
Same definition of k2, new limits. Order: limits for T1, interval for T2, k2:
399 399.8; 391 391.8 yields 8.1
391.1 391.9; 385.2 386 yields 7.8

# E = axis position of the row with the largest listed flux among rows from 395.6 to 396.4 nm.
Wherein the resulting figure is 395.924 nm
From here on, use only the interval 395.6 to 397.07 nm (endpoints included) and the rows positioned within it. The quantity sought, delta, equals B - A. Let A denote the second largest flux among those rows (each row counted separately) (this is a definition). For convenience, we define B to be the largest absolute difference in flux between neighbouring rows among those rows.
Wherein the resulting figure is -6.9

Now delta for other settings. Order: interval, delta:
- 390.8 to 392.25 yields -7.0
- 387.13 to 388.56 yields -5.5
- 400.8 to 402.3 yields -9.0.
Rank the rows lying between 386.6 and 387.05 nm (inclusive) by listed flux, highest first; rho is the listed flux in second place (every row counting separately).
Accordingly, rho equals 13.01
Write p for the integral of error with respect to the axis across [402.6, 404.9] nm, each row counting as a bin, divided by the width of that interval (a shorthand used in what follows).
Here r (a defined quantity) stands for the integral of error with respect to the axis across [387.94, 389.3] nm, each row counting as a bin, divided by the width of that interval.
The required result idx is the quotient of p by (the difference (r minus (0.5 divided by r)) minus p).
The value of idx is 3.4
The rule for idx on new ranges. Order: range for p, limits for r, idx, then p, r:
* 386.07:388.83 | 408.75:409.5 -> -1.8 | 2.3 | 1.38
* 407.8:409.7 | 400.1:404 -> -7.5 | 1.4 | 1.53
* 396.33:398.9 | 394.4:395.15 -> -6.7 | 1.5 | 1.62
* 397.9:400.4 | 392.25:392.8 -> -8.0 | 1.5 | 1.65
